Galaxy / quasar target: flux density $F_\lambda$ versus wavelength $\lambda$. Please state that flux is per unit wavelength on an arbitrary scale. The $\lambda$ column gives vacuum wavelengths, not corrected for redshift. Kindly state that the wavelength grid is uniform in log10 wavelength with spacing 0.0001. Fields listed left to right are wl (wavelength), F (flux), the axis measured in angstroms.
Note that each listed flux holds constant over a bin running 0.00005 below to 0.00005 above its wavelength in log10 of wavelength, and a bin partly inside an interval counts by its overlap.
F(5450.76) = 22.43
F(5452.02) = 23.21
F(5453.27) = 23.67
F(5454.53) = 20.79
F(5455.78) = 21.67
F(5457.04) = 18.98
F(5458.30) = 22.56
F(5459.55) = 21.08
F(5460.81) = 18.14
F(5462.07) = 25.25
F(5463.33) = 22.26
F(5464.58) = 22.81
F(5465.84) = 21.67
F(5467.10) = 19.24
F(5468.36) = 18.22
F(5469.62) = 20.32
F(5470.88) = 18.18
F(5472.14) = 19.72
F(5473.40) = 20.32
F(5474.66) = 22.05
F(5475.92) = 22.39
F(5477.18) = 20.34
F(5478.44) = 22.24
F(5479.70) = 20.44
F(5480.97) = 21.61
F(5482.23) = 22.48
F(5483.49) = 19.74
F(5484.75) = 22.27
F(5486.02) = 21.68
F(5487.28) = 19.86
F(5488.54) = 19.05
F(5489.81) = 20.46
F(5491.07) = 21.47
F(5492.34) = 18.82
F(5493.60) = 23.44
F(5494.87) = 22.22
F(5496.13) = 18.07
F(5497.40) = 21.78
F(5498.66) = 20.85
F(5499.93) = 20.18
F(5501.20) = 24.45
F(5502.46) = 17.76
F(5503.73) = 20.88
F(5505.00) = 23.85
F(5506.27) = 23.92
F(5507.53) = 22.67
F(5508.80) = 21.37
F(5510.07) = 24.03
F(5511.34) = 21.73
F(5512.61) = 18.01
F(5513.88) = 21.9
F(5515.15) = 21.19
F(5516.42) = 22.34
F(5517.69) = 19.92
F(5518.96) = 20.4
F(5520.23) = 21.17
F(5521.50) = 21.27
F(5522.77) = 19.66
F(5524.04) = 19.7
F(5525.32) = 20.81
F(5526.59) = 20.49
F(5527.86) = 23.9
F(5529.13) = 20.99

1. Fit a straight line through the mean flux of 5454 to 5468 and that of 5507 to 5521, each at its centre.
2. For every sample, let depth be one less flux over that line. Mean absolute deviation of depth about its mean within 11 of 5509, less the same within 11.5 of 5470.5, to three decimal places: 0.002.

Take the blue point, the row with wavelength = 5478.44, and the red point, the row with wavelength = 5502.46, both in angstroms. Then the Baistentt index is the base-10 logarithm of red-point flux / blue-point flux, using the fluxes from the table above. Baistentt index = -0.10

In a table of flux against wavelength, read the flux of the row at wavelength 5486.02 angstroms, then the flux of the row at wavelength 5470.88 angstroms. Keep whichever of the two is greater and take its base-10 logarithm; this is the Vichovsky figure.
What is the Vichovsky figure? 1.34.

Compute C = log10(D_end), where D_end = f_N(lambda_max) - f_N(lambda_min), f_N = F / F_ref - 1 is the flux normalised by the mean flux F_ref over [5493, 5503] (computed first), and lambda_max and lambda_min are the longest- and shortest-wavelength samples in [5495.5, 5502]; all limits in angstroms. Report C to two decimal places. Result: -0.52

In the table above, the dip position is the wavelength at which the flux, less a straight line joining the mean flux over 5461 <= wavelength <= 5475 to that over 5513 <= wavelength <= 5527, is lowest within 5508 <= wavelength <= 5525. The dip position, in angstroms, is 5512.61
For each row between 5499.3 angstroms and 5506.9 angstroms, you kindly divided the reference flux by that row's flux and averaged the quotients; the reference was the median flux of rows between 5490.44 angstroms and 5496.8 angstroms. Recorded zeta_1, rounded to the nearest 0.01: 1.00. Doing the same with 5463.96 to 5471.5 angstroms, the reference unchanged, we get 1.08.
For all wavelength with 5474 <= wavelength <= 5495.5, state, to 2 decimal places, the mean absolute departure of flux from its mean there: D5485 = 1.15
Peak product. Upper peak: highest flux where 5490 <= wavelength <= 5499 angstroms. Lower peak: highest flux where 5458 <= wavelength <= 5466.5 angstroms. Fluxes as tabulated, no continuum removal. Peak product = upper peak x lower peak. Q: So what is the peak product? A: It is 592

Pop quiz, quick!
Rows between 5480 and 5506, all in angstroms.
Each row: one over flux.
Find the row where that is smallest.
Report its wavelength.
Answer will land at 5501.20 angstroms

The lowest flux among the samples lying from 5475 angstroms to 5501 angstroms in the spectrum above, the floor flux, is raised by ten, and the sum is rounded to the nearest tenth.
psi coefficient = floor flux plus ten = 28.1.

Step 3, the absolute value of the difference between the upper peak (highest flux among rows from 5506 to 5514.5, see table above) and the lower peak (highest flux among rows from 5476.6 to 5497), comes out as 0.59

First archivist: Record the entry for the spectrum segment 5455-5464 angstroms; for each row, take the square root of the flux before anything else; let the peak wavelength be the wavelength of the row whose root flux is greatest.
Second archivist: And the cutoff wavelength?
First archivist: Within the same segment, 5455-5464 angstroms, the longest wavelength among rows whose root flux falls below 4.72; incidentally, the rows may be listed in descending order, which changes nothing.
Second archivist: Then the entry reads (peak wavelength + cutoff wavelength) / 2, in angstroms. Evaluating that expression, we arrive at 5462.7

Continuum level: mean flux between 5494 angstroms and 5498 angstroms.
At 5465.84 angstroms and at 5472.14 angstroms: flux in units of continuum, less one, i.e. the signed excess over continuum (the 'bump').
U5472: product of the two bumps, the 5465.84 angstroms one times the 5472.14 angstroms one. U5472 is -0.0022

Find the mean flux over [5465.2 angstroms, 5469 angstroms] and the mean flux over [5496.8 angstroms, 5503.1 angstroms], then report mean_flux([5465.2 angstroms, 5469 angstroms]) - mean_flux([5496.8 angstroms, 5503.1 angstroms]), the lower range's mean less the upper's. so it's -1.3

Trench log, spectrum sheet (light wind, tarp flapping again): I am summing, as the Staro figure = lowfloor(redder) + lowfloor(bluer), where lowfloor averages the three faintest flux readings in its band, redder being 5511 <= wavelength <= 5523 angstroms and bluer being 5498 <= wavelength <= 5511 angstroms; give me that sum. 38.8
